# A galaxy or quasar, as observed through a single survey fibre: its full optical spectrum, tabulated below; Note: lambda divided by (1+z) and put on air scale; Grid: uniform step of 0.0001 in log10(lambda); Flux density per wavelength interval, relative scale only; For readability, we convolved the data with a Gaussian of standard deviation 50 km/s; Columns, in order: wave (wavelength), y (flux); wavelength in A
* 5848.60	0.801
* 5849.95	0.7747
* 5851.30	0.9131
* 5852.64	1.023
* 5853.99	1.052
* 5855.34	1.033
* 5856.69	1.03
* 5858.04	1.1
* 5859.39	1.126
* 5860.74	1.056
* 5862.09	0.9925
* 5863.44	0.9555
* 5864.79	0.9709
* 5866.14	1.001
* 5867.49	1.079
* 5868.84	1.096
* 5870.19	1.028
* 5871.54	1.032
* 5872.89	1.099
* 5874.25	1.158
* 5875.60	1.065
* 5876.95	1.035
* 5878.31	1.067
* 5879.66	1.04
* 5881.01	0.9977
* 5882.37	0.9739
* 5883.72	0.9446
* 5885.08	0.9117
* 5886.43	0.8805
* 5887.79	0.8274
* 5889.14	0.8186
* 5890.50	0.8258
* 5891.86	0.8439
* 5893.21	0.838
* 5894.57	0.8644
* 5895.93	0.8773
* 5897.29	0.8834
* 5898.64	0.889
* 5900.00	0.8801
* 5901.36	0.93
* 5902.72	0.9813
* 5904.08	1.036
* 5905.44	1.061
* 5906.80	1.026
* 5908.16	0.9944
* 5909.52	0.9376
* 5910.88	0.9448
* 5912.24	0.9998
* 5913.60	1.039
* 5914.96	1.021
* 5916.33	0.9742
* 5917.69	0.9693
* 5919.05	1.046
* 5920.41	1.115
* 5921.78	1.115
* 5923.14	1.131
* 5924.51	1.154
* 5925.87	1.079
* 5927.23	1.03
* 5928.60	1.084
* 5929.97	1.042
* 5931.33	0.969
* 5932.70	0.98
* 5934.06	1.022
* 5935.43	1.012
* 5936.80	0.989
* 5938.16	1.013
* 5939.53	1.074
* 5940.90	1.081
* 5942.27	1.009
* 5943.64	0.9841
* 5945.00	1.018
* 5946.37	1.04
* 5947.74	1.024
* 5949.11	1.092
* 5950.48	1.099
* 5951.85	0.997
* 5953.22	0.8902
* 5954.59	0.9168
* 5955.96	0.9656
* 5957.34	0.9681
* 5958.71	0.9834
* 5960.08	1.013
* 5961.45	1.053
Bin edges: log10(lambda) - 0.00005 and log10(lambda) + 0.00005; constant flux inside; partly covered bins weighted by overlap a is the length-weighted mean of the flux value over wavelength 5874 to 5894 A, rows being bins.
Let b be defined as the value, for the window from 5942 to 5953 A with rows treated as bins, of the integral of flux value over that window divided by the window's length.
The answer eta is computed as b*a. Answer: 0.97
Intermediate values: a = 0.944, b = 1.03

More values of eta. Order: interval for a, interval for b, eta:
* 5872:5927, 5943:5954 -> 1.00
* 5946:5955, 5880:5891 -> 0.91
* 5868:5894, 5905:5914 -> 0.97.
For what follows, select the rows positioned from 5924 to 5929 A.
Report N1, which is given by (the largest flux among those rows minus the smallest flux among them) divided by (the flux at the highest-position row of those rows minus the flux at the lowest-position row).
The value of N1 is -1.8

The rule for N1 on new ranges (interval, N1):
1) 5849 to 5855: 1.0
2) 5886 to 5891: -1.1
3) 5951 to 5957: -3.4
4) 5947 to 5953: -3.8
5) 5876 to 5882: -1.9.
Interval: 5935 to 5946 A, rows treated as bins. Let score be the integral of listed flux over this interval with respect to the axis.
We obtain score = 11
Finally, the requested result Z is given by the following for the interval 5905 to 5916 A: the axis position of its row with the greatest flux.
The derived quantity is 5905.44 A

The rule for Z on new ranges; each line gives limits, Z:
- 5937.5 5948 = 5940.90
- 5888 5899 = 5898.64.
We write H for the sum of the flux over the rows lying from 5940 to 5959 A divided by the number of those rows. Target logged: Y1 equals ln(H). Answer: 0.00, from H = 1.00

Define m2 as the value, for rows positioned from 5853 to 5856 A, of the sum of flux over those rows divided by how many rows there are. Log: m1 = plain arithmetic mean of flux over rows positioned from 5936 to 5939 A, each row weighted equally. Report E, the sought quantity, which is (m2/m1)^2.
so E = 1.085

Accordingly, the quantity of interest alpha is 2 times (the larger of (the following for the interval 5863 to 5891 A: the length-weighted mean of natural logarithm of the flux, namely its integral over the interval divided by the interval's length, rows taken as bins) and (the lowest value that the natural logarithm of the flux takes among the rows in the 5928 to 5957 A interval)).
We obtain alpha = -0.03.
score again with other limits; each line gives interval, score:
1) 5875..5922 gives 45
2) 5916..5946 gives 31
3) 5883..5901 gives 16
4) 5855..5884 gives 30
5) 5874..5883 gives 9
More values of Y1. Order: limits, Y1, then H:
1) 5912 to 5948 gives 0.04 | 1.04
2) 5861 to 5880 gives 0.04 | 1.04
